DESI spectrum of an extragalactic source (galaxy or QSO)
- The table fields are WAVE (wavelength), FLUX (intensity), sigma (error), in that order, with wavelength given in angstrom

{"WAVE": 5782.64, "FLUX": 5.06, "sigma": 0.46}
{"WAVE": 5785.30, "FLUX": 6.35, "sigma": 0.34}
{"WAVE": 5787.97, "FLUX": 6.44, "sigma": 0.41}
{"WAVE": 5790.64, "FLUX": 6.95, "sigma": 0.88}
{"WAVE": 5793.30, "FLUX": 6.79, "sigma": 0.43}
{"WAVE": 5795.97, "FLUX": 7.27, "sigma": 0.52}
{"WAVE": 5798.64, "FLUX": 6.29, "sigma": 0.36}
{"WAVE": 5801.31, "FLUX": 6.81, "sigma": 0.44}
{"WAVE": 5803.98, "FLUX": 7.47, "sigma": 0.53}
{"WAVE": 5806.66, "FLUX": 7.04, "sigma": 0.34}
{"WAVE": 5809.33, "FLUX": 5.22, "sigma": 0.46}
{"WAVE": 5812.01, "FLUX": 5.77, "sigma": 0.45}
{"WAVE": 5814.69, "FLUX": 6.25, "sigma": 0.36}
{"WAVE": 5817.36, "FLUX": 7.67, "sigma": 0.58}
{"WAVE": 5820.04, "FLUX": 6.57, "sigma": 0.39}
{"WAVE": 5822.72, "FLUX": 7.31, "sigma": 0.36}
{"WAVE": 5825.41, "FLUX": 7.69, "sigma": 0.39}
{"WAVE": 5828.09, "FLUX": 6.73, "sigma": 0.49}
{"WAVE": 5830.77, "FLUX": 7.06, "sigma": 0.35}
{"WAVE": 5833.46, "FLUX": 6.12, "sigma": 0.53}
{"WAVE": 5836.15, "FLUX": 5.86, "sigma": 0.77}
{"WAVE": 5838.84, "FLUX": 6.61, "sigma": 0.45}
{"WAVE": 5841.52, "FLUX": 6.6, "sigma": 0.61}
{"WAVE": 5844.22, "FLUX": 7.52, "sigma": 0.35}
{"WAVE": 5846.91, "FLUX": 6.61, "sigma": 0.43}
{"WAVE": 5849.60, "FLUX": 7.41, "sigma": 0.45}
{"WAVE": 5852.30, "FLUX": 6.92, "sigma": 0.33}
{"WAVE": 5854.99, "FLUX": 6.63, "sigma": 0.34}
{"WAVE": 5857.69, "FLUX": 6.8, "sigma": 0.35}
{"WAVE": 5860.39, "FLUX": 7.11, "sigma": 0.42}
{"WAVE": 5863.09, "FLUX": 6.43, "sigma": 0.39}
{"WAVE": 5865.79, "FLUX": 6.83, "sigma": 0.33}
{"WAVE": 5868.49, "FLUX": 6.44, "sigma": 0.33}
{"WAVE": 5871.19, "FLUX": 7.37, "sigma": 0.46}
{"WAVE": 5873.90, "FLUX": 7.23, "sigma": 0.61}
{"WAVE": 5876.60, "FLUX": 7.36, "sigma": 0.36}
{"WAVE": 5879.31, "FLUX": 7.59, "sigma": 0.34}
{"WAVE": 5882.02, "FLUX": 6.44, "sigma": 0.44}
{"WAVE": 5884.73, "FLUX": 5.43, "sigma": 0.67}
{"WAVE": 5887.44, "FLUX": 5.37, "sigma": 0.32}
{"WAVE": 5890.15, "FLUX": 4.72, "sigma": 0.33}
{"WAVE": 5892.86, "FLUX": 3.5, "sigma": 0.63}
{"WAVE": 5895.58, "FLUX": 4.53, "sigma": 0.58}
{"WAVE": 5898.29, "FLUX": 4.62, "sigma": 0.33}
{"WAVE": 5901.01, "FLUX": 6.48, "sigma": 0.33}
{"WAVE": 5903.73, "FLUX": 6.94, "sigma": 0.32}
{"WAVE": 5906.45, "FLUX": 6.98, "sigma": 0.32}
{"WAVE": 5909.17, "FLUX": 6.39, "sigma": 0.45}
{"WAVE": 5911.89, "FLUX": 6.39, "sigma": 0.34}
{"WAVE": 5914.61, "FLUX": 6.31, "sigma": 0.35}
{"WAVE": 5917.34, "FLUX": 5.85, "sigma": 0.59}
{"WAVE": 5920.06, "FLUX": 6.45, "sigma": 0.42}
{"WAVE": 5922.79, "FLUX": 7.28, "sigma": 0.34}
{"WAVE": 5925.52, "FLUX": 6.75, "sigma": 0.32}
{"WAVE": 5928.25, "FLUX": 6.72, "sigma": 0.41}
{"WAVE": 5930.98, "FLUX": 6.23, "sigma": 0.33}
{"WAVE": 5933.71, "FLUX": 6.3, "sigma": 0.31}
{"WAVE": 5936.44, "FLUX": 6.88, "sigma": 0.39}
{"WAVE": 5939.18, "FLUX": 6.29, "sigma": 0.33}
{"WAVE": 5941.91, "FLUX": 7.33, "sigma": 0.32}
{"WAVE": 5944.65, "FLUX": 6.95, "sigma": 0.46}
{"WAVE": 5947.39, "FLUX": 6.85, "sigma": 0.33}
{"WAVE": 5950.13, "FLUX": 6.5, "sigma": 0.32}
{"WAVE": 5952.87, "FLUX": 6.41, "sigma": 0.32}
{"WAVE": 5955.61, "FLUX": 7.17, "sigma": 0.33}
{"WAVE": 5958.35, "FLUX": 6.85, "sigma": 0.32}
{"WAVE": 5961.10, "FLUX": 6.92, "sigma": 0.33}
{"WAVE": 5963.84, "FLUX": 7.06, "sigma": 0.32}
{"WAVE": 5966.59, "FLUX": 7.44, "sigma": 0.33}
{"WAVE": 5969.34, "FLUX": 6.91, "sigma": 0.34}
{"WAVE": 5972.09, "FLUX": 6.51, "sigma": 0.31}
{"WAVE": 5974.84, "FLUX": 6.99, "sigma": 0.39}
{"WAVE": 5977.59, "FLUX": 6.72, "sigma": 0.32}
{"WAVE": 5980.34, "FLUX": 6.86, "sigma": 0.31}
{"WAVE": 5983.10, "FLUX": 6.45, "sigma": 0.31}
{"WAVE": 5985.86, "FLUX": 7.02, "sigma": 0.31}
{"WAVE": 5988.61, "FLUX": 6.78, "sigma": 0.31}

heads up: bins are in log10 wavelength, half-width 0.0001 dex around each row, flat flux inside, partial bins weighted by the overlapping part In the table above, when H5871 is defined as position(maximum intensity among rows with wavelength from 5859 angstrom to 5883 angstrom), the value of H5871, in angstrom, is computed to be 5879.31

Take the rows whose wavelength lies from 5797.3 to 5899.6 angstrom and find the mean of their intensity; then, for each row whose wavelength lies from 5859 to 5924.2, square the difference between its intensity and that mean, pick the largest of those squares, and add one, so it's 9.8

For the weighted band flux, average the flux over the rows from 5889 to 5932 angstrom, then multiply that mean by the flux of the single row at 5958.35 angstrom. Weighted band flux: 41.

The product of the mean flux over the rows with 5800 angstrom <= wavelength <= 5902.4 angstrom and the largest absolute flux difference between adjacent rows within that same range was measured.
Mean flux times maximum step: 12.0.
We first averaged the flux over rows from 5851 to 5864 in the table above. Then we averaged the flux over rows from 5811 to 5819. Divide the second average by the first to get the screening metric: 0.97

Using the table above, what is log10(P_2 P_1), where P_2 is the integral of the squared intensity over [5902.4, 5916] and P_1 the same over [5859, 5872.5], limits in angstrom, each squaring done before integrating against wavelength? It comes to 5.575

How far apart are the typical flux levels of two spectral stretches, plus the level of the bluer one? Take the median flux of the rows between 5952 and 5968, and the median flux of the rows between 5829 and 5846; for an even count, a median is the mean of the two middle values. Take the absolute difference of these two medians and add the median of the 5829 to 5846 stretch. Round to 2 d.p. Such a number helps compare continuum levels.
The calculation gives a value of 6.99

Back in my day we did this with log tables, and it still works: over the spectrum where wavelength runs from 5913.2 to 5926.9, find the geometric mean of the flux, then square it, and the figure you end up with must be 42.4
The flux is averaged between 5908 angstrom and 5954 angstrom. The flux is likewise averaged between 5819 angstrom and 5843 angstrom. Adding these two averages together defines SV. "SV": 13.3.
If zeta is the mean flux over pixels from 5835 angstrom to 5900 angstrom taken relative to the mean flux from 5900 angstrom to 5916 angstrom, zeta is 0.96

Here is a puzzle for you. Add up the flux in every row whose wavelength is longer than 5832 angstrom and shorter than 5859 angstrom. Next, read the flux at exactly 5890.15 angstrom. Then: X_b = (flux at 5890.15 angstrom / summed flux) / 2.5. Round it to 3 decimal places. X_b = 0.028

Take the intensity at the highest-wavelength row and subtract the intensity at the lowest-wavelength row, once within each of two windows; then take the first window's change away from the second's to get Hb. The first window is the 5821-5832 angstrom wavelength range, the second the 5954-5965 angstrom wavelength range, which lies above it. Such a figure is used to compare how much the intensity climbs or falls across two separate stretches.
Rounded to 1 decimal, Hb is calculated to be 0.1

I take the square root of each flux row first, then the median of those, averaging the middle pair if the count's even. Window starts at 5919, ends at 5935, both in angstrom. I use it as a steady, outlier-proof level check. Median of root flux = 2.57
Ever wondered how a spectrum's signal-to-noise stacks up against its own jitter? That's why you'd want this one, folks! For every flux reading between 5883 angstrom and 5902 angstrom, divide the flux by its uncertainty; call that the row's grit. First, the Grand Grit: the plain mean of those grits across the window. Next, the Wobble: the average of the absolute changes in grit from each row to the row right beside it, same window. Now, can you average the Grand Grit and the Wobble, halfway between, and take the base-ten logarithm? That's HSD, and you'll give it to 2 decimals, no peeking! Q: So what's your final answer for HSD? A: 0.95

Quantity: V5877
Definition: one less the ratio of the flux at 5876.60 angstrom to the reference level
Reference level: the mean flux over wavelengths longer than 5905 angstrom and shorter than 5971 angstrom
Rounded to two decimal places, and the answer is -0.10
